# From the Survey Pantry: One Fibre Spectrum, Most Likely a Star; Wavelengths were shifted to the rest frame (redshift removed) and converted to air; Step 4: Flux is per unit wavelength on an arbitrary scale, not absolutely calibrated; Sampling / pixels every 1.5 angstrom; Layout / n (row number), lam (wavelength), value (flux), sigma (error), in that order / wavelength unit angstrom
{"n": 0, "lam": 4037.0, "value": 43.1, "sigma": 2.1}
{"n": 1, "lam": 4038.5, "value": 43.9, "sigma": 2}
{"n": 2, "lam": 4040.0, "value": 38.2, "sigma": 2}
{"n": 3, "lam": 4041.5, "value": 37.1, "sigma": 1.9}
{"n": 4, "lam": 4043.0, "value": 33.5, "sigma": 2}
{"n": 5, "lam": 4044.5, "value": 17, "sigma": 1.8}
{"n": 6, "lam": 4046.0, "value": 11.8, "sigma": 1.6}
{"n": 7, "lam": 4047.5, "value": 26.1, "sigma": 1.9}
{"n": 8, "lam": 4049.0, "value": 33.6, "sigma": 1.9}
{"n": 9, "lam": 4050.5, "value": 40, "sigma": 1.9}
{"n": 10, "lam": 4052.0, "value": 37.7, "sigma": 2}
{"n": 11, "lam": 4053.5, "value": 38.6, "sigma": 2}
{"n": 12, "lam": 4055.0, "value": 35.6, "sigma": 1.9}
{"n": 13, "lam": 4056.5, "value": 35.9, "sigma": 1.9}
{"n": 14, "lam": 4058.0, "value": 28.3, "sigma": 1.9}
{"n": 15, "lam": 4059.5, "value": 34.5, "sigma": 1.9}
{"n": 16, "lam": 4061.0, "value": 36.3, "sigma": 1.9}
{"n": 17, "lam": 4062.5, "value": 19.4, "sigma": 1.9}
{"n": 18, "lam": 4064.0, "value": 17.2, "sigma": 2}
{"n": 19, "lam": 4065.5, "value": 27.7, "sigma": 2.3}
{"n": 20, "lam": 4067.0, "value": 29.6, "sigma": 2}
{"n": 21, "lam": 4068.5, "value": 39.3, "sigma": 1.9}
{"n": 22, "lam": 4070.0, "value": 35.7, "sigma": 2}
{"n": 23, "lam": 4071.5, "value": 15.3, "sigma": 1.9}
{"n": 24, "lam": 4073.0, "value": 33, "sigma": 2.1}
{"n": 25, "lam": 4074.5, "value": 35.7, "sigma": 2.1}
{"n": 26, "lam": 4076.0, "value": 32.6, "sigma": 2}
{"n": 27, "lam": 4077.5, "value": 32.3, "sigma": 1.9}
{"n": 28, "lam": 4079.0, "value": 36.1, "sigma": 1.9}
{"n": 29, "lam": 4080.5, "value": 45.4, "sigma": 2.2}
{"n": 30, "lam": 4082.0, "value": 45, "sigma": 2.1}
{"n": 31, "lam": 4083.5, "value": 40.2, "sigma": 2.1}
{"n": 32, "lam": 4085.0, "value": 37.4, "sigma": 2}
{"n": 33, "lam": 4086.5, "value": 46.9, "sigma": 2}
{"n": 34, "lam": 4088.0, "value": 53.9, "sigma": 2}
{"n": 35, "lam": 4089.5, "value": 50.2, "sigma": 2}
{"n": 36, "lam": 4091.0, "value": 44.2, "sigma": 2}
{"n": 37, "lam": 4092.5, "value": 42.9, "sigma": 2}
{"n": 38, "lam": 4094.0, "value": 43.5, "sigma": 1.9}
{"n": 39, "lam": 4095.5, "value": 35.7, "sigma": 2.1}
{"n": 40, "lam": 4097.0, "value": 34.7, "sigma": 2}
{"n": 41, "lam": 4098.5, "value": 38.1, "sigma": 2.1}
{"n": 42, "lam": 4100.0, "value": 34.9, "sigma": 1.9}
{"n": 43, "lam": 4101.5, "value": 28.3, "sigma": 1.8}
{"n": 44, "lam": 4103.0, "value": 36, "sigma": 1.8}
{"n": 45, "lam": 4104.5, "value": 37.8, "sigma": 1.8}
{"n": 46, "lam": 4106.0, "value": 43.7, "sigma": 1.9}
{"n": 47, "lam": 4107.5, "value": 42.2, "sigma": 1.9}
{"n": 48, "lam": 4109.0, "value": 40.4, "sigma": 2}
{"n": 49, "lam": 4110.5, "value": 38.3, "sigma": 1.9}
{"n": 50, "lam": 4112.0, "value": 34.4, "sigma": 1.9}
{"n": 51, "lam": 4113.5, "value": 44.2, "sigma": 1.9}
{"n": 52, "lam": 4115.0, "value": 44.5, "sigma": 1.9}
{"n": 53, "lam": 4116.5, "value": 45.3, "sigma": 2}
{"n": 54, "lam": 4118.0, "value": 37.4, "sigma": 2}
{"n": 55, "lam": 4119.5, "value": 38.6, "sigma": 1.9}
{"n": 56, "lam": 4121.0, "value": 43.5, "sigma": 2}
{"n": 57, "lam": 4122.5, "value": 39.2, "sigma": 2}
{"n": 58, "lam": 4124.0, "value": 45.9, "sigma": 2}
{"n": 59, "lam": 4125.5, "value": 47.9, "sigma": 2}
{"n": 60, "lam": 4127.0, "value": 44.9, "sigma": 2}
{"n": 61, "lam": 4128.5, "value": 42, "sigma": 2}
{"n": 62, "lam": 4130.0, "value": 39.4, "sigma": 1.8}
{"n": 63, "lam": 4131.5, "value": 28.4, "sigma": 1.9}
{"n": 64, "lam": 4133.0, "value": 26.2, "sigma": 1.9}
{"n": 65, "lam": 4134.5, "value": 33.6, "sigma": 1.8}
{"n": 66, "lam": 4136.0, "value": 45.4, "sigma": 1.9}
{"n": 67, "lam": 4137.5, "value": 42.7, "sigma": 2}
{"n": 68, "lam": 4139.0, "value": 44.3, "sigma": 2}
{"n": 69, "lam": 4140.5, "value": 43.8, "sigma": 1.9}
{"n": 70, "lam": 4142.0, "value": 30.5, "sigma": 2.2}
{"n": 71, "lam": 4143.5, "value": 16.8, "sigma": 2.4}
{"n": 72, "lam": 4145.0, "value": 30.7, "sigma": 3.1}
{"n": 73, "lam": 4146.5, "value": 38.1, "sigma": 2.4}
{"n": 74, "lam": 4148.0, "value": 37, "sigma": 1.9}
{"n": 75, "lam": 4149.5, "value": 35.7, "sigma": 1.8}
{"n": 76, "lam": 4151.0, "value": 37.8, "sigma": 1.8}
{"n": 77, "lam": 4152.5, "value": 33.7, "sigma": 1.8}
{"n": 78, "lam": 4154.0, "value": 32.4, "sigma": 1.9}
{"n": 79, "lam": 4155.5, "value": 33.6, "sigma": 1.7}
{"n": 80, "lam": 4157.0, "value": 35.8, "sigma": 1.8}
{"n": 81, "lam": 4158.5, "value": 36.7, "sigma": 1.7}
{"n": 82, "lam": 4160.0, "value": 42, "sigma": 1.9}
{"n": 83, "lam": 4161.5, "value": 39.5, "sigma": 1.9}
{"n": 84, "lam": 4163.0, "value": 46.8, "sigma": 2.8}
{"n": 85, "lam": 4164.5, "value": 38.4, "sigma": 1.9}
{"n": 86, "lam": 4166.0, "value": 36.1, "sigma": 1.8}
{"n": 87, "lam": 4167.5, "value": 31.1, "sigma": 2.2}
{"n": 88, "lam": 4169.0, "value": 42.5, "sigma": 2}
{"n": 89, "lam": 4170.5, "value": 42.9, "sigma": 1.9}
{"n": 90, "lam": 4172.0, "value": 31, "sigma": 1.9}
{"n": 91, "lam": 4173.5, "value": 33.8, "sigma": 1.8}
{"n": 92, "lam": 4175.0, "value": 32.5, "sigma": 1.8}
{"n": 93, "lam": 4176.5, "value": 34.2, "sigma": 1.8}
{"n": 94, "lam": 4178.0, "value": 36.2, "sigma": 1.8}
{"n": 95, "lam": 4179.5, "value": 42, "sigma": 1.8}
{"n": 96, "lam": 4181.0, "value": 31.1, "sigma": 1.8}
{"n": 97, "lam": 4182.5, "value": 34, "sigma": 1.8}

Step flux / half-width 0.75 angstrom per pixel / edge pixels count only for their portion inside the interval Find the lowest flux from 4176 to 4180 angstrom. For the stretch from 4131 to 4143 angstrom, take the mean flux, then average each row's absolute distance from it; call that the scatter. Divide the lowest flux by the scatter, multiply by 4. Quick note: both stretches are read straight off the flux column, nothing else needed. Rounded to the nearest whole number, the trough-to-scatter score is 19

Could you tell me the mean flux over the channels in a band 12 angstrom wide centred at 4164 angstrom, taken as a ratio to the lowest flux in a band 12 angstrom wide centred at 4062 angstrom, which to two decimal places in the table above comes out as 2.28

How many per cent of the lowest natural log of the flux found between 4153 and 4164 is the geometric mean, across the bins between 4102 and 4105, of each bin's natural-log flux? 104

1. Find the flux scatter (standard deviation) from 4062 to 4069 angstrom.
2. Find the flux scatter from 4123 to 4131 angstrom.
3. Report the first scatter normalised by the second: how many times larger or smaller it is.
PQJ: 2.6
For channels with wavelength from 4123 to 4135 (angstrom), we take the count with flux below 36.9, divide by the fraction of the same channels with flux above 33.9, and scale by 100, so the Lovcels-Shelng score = 480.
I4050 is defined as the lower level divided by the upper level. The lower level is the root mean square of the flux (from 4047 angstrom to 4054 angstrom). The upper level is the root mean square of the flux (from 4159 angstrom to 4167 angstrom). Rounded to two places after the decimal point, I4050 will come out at 0.87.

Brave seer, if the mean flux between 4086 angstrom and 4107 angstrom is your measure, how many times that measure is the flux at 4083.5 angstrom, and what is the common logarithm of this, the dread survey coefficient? -0.006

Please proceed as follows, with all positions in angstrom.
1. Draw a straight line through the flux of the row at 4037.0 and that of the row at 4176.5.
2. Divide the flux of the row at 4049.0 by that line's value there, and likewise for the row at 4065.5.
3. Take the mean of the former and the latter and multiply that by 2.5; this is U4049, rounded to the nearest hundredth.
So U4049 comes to 1.83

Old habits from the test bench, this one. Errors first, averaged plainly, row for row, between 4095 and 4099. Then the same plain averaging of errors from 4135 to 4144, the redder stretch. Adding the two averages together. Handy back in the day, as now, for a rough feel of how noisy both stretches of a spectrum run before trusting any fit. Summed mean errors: 4.1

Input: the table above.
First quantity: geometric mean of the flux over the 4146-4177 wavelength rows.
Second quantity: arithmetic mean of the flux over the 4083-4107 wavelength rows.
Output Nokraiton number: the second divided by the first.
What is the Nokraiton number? 1.11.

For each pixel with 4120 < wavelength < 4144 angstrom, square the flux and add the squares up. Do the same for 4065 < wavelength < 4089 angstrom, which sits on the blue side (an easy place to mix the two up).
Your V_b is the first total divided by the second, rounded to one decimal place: 1.1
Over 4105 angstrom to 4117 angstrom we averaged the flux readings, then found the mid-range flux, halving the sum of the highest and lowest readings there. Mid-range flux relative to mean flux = 0.96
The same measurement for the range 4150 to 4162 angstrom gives 1.02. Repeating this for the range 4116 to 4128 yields 1.00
